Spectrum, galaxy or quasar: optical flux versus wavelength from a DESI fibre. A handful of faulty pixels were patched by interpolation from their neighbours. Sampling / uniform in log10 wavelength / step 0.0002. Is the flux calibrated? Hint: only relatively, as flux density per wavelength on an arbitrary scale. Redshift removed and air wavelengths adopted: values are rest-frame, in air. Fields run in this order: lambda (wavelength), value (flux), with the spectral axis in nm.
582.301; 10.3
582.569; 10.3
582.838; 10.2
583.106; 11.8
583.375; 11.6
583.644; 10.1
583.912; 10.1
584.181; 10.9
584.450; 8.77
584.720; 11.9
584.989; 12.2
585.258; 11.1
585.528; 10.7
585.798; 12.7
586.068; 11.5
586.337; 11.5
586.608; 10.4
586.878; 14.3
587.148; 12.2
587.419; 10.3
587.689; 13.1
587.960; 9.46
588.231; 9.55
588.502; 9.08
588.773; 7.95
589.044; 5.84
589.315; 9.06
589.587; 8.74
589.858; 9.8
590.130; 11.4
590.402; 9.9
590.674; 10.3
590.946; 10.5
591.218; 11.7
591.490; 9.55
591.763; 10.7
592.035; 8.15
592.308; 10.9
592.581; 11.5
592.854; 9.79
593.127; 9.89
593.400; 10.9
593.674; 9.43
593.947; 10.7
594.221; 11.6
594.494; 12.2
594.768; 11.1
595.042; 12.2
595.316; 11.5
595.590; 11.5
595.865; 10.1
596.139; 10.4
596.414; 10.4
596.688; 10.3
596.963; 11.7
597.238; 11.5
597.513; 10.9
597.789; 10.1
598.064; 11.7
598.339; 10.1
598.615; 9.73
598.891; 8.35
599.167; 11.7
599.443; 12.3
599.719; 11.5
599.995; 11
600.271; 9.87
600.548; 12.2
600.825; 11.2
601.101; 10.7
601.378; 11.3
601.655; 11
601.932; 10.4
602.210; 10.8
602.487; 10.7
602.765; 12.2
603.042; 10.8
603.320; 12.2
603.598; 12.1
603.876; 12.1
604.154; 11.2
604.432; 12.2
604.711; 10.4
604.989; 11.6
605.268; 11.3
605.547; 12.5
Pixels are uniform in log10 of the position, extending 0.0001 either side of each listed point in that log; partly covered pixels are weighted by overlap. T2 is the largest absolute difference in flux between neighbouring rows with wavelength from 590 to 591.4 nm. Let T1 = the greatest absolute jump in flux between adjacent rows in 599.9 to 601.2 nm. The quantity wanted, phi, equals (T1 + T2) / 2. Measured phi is 1.9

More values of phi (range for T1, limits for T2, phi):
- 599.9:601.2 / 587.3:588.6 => 3.0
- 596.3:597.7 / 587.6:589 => 2.5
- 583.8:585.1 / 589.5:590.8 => 2.4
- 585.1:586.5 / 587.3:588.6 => 2.8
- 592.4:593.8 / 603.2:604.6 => 1.4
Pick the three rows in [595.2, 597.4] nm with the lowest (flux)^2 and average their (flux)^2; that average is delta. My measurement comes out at 105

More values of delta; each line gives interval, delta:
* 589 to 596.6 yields 59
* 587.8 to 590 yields 58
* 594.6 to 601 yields 87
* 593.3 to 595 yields 107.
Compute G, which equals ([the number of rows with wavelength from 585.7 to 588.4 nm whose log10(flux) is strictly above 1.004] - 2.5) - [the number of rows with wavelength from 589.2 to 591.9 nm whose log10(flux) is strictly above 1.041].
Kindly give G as 3.5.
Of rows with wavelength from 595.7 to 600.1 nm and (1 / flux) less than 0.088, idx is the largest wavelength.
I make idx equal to 599.719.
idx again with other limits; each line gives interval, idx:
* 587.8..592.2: 591.218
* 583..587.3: 587.148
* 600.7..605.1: 604.989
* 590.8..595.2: 595.042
